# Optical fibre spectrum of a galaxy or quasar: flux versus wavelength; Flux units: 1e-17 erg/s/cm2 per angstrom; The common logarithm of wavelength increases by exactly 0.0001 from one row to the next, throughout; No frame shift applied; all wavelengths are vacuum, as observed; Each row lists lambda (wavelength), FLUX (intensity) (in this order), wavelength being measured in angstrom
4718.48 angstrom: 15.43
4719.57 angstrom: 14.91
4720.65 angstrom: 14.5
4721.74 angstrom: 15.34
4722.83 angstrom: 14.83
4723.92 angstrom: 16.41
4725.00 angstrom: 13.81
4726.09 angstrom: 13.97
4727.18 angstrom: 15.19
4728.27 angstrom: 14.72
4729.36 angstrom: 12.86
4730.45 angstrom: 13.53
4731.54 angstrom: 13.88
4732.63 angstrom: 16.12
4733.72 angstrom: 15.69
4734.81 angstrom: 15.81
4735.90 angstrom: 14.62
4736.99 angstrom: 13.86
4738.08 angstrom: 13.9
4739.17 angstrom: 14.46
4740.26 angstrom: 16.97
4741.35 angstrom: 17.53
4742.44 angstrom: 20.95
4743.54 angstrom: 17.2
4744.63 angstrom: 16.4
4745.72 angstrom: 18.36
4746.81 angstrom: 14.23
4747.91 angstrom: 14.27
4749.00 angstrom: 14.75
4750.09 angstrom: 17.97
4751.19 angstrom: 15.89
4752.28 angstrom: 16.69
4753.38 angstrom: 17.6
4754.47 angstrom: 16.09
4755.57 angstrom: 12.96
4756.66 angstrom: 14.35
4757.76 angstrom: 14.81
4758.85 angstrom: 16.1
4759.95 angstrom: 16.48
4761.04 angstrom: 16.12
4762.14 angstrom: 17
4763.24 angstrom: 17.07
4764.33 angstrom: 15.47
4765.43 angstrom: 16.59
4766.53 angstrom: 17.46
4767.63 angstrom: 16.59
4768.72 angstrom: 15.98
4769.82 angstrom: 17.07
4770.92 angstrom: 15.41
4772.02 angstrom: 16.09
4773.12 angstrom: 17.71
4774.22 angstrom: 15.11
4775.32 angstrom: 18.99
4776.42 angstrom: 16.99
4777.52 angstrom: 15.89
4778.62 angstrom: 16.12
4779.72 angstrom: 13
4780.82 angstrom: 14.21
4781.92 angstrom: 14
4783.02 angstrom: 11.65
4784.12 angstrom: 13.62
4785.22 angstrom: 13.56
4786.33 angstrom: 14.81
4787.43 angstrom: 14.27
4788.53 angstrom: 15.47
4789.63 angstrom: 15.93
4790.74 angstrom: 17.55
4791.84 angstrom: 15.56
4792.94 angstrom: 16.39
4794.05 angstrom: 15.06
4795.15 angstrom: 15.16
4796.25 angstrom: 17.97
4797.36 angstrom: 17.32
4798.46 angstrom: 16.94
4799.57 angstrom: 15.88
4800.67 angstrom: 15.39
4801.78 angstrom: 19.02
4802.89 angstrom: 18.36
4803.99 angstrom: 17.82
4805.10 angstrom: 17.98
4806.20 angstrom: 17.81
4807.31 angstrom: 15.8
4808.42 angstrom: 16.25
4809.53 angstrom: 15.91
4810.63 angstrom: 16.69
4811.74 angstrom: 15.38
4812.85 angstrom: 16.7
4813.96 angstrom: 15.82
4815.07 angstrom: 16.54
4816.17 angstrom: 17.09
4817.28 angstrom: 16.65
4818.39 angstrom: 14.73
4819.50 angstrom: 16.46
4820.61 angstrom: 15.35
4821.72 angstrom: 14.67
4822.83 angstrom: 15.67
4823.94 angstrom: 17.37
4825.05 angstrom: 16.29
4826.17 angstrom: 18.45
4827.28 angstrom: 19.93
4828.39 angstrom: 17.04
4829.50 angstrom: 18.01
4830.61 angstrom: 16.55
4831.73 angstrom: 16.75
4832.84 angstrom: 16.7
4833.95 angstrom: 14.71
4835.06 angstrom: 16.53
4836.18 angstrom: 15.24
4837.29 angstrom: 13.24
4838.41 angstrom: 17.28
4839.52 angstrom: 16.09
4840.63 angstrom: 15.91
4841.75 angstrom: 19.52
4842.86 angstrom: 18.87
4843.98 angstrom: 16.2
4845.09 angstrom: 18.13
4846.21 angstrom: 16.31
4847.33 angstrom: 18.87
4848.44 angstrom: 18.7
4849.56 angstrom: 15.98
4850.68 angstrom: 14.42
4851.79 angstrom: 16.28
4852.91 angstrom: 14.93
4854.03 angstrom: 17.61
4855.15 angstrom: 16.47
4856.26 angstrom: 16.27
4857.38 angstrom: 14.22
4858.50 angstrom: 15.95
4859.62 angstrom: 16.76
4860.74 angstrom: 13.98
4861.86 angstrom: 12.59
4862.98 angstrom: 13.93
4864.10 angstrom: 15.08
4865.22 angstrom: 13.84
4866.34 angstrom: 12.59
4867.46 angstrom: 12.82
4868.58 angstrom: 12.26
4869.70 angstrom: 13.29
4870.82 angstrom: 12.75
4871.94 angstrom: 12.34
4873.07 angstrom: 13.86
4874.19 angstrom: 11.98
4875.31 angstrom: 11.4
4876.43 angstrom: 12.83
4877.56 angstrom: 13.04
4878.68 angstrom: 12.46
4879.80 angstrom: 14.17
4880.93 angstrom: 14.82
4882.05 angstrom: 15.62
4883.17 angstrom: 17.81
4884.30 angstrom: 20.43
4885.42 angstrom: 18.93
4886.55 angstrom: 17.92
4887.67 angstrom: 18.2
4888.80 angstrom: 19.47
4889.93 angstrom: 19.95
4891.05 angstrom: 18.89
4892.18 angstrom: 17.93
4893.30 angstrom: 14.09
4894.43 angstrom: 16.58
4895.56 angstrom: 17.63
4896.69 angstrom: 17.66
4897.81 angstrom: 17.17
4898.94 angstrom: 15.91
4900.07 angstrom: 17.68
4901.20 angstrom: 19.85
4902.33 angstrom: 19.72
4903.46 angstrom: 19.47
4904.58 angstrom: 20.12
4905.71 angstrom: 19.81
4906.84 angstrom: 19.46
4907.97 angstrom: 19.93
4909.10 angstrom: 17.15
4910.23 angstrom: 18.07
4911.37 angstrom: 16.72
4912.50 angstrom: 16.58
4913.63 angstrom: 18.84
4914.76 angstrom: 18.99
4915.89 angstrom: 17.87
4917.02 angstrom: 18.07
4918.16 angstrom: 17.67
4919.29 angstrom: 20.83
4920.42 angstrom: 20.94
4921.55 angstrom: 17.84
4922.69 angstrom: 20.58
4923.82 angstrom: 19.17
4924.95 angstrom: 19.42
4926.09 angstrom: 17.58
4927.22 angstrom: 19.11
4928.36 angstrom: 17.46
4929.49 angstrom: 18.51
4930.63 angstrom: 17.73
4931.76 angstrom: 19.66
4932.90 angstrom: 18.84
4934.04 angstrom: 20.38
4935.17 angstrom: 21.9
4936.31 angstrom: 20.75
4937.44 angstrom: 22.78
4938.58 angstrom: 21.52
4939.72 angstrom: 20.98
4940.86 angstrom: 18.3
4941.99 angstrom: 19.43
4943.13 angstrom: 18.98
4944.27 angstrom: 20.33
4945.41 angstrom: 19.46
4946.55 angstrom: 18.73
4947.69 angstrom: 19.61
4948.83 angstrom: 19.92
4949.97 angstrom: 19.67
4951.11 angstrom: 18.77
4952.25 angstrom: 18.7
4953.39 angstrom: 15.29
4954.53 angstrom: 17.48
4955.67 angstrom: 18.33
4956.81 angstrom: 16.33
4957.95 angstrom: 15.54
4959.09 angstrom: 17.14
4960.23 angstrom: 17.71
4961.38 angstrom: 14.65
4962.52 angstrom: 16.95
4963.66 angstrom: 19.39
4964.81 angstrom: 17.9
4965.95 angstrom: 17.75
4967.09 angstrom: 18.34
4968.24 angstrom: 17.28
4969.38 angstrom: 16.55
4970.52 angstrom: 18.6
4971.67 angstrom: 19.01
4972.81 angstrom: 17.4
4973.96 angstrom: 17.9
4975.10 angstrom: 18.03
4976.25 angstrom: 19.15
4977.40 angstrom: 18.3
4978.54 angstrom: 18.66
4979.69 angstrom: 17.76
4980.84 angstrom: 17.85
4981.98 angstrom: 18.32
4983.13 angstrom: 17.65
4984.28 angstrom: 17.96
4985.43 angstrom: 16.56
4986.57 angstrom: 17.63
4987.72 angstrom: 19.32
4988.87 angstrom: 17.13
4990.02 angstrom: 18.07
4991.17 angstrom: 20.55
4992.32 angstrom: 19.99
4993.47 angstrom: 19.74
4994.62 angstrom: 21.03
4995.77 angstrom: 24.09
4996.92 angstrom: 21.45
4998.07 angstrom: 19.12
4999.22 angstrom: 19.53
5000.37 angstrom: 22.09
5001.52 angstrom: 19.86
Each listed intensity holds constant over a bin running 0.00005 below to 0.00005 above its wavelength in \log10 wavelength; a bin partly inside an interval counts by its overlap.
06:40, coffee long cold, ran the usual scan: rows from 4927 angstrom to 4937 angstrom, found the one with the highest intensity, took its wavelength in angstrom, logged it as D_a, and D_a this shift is 4935.17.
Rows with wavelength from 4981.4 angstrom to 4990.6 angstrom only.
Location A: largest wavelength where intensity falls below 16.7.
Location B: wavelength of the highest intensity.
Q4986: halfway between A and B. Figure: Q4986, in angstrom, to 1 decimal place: 4986.6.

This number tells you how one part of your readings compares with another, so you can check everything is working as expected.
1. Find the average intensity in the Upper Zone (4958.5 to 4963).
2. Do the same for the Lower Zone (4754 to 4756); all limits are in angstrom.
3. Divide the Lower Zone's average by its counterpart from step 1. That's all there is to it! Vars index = 0.87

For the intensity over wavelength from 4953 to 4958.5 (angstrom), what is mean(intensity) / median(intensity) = 1.02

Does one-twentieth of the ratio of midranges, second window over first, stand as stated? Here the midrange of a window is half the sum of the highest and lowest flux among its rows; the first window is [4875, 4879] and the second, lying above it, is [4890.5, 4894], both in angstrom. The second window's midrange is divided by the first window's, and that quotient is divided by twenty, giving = 0.067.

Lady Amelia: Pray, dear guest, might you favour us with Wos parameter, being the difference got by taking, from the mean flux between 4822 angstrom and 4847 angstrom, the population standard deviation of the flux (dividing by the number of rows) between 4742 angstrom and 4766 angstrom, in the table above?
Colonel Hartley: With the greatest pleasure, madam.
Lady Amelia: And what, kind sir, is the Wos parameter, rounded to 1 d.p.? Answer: 15.2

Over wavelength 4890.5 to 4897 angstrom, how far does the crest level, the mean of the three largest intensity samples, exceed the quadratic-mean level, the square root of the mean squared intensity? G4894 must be 0.96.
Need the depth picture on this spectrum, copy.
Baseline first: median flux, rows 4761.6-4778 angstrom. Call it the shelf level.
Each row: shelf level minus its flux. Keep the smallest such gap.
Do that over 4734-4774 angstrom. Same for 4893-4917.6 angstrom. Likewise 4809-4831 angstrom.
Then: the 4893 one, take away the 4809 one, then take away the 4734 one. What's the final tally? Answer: 4.2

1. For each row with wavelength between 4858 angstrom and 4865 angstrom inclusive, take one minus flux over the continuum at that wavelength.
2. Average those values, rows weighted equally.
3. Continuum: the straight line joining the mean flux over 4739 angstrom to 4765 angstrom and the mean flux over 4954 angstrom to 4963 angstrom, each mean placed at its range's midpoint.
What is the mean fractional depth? 0.11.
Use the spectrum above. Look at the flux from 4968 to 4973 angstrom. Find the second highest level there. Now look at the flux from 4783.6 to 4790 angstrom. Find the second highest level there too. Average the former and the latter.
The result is 17.0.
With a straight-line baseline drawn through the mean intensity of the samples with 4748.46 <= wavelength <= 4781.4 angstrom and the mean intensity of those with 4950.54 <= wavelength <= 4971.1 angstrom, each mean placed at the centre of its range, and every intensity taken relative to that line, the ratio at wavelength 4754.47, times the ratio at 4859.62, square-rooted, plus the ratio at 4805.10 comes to 2.1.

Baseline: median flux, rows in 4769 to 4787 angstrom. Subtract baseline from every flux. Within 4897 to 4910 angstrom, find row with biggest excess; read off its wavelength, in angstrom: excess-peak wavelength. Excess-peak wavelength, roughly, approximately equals 4904.58 angstrom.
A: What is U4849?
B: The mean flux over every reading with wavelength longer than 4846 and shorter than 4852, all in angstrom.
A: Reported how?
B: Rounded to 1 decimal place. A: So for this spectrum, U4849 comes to 16.8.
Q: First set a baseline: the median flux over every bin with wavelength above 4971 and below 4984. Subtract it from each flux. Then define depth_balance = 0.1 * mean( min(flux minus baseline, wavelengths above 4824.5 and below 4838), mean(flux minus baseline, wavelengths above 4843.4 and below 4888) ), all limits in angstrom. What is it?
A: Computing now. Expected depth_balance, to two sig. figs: -0.38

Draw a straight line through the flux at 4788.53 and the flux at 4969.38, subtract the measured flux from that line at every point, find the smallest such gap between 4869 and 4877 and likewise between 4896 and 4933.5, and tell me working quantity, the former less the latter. 6.8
